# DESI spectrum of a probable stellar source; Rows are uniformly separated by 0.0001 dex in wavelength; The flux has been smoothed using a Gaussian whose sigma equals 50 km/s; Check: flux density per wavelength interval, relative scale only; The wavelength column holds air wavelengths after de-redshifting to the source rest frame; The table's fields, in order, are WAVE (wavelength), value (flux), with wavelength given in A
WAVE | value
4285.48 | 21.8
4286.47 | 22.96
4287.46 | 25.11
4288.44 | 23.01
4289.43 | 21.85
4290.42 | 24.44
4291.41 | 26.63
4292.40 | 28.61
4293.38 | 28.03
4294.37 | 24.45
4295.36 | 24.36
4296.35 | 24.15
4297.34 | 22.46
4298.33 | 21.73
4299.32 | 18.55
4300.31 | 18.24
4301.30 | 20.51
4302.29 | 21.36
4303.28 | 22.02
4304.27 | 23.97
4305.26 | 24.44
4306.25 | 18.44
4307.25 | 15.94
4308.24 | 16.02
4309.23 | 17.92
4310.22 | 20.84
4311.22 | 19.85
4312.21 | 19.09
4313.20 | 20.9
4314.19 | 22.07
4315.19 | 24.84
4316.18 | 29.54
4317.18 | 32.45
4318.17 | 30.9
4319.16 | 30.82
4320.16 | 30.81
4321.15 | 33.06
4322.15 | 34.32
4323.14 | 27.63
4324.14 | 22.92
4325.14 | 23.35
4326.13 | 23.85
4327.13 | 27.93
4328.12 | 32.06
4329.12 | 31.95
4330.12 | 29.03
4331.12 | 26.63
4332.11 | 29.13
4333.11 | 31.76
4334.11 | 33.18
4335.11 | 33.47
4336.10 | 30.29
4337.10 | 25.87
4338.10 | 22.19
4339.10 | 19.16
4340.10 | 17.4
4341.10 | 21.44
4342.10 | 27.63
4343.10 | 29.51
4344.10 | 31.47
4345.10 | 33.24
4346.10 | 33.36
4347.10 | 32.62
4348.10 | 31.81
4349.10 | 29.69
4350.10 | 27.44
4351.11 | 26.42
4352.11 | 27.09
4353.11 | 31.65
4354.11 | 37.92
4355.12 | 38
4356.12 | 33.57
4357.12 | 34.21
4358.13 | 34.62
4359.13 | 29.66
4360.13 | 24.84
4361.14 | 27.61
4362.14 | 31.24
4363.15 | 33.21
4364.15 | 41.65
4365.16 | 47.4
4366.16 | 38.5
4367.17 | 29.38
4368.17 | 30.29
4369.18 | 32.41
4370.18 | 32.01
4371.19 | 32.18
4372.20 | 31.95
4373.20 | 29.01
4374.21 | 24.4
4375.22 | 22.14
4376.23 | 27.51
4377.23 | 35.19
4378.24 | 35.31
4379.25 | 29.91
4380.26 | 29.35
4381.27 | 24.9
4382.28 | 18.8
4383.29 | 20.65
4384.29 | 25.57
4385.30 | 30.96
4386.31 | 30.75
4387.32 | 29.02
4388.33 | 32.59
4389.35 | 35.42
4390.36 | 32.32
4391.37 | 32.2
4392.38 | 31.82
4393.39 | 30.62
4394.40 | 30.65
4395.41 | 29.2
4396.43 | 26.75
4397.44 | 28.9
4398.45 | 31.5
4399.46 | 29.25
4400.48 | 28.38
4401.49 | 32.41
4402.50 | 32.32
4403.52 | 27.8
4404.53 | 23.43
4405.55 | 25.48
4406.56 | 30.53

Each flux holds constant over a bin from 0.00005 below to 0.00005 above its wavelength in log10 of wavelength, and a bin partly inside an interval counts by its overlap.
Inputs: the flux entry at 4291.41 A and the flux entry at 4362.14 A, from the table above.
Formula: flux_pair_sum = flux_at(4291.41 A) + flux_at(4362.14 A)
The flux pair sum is 58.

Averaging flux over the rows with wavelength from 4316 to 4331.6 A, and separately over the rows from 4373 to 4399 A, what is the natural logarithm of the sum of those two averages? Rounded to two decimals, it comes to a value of 4.06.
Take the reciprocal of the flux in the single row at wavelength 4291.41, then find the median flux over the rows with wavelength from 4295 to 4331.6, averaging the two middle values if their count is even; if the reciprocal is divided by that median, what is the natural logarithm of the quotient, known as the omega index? -6.45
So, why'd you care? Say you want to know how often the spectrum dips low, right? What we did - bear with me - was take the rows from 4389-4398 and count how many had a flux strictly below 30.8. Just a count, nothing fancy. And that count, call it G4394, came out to 5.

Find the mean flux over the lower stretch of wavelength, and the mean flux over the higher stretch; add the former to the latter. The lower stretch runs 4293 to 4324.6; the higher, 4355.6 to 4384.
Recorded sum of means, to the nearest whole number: 55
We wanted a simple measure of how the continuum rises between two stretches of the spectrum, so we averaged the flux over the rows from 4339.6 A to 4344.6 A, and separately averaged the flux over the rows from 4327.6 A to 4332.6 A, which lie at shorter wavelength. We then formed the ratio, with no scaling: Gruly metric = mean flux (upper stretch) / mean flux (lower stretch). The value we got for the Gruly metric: 0.86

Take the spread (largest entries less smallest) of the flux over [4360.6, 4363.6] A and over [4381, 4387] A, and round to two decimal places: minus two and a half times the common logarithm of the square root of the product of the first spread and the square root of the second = -1.61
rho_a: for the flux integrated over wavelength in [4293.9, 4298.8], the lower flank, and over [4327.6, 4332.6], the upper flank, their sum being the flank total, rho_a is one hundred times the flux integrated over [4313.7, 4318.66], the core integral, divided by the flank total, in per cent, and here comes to 52.6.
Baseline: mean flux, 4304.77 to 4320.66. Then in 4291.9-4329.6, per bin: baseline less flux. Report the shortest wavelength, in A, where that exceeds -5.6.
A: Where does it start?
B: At 4292.40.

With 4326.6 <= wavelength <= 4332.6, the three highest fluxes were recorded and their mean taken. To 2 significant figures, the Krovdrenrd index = 31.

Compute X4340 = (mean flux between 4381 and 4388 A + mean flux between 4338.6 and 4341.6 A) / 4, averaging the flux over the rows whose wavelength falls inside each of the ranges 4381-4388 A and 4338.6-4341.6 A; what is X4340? 11.3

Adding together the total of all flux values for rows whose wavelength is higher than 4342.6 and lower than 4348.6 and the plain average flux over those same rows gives 224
